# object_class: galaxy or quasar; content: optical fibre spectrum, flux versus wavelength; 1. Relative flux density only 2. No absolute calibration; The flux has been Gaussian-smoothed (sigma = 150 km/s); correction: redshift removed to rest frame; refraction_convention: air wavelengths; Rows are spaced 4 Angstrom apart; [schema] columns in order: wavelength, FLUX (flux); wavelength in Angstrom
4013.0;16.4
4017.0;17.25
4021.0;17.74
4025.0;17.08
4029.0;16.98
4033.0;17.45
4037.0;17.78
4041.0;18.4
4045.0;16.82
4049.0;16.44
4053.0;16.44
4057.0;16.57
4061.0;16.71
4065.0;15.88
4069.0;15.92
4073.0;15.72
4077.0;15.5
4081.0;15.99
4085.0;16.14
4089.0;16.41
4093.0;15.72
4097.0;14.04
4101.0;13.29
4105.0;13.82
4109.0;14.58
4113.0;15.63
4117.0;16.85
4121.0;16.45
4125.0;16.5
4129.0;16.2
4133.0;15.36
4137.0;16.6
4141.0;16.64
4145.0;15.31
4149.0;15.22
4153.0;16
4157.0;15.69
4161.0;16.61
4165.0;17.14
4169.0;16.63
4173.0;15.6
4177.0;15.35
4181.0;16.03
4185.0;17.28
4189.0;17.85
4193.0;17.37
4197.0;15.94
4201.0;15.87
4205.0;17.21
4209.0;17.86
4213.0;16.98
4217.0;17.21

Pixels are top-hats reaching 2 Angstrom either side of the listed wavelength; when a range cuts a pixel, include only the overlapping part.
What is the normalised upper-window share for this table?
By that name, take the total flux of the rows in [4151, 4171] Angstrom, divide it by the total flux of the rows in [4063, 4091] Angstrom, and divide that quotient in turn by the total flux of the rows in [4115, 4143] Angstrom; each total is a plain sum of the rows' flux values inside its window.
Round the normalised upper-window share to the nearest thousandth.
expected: 0.006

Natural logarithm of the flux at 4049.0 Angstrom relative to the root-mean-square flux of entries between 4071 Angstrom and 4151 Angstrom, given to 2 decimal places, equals 0.05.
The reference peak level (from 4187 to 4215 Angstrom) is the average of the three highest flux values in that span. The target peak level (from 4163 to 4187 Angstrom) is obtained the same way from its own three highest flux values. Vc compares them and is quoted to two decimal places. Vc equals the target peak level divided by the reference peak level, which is 0.96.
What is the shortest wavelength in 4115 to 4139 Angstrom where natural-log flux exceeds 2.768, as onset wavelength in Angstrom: 4117.0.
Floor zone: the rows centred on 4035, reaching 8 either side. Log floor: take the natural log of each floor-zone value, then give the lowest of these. 2.83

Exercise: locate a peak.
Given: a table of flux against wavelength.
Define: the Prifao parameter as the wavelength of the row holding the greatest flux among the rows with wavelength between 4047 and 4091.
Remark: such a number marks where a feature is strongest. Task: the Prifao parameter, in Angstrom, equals 4061.0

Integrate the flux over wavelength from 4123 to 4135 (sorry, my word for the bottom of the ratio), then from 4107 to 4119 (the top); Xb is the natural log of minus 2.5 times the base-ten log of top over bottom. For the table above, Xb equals -3.8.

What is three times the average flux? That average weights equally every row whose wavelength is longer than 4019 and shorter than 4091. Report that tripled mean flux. 50.0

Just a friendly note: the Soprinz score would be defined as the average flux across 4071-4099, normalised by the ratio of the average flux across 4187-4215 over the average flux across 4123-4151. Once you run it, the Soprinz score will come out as 14.7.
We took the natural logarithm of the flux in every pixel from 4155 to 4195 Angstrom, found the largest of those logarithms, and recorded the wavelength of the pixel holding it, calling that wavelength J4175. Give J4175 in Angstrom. 4189.0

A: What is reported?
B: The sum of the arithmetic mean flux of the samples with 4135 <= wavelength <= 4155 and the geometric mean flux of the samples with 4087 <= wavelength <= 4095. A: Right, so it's 32.0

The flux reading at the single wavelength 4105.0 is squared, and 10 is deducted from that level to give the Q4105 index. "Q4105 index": 181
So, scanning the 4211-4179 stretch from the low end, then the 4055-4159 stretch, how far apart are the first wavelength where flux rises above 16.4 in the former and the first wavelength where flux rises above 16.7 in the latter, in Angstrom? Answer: 124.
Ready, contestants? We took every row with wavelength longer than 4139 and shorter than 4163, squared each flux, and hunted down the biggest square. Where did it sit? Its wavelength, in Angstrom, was 4141.0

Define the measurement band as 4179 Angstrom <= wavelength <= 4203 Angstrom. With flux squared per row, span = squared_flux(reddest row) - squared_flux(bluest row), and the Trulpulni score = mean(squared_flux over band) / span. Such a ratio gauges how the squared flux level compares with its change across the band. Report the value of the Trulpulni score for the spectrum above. -55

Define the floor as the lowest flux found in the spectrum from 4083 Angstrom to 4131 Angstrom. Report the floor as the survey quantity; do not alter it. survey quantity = 13.29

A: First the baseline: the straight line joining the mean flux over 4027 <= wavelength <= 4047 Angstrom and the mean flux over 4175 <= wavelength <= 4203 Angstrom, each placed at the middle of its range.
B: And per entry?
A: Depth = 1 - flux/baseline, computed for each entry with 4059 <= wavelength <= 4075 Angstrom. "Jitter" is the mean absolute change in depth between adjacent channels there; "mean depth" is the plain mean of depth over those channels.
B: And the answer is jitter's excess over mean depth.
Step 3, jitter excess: -0.052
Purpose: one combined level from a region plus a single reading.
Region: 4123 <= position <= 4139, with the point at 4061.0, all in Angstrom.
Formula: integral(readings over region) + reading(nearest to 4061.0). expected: 275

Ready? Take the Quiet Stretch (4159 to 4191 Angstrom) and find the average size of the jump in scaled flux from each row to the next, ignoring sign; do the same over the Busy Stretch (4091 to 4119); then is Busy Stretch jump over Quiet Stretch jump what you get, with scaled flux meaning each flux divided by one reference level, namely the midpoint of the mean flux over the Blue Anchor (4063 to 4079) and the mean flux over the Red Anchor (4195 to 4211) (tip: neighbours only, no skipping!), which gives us 1.45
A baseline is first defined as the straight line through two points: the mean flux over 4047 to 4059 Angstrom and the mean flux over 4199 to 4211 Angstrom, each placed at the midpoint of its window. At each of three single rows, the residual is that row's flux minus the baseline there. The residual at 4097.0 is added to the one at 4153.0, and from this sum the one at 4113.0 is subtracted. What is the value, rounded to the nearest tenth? -2.3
